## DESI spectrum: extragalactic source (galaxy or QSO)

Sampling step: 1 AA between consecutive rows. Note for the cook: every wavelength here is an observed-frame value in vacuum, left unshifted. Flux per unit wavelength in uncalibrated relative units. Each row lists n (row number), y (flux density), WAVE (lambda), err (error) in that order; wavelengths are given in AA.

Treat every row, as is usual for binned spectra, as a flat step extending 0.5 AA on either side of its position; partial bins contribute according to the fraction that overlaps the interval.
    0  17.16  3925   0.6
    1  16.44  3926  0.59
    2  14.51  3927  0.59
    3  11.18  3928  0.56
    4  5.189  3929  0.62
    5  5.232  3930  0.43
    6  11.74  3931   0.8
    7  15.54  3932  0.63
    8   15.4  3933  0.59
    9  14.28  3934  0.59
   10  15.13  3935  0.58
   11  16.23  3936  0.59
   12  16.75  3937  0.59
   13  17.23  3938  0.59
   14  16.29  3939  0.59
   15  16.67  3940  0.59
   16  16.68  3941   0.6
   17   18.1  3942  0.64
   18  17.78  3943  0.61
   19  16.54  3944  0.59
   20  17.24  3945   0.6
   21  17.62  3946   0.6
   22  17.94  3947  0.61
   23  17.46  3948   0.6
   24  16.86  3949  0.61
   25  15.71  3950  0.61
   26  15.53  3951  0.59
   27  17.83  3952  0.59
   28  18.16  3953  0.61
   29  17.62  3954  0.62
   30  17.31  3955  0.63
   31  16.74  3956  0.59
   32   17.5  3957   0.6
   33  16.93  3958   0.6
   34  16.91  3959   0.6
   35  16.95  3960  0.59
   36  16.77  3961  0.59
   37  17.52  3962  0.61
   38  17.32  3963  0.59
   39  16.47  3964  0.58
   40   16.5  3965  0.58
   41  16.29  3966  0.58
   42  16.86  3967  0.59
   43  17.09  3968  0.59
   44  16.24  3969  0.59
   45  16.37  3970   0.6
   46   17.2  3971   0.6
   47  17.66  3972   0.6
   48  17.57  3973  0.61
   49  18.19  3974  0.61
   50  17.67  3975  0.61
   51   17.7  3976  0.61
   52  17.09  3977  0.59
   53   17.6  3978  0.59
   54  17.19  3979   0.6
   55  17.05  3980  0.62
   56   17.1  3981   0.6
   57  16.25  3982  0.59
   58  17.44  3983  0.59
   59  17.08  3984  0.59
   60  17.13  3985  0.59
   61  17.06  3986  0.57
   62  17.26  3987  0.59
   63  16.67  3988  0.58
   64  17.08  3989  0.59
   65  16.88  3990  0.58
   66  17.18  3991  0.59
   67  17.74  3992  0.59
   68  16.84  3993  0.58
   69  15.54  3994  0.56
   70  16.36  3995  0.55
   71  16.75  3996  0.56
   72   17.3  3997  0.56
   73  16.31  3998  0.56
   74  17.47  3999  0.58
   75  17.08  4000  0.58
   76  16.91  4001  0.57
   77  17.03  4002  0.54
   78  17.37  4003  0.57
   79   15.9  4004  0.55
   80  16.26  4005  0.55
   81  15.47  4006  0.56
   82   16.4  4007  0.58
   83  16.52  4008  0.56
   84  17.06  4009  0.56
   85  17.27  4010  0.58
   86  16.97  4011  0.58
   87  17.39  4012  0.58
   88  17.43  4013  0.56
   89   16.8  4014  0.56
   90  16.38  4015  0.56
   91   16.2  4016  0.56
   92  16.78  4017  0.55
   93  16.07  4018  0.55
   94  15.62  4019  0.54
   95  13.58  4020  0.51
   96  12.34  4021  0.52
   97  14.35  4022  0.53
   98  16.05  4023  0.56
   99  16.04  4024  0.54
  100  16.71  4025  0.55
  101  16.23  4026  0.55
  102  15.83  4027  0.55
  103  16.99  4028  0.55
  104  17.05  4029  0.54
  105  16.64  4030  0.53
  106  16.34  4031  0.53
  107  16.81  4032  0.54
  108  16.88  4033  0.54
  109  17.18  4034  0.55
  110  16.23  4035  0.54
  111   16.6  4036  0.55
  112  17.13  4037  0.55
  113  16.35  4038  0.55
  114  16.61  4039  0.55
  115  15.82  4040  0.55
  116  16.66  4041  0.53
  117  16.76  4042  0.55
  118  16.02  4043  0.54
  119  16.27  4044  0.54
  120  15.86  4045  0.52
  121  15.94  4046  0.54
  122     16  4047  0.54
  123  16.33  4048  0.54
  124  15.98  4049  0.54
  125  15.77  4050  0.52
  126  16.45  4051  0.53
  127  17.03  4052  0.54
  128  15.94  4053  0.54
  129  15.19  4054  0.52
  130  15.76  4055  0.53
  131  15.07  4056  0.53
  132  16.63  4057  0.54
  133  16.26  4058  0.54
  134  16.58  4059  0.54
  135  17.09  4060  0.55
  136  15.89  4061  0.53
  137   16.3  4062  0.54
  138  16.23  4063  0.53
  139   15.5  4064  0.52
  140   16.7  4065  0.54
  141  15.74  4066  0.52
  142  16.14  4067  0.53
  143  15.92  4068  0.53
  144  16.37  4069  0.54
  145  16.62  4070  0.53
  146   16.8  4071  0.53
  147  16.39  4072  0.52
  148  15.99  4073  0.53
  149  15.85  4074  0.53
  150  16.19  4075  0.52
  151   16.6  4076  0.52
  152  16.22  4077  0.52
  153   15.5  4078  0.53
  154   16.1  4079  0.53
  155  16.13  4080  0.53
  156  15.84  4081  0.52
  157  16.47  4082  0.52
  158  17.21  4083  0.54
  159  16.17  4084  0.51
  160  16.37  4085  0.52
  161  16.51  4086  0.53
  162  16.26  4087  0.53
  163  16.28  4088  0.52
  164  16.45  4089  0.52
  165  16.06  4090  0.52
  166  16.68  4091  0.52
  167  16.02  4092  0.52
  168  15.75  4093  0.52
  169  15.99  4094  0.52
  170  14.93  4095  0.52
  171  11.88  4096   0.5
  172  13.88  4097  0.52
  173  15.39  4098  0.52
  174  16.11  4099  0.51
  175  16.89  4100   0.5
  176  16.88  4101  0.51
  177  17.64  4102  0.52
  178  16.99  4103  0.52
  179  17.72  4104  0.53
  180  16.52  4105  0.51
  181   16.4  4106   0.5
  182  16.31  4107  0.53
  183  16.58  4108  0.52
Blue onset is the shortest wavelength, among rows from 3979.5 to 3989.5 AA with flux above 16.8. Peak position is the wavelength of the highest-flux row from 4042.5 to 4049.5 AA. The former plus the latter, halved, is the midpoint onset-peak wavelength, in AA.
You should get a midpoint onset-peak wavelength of 4014.0 AA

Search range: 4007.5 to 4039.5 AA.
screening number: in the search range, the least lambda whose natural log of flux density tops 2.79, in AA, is 4008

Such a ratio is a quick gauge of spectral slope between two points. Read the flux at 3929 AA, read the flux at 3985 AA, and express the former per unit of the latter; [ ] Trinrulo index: 0.30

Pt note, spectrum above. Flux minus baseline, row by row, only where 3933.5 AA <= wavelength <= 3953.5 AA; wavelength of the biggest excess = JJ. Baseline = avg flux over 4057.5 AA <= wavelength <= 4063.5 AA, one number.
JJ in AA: 3953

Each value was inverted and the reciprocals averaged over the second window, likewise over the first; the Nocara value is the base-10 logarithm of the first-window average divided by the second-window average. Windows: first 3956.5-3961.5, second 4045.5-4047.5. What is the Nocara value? -0.027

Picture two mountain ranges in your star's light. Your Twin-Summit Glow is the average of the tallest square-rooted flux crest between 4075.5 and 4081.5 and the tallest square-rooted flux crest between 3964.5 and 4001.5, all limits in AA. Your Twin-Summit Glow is 4.17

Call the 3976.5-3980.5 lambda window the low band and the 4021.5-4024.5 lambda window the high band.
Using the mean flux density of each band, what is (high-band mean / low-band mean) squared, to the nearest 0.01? 0.81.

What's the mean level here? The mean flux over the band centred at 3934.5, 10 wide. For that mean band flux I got 14.4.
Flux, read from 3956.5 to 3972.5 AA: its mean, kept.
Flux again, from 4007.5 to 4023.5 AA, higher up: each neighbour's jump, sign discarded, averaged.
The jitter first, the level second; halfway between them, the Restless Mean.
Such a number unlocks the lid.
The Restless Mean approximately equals 8.84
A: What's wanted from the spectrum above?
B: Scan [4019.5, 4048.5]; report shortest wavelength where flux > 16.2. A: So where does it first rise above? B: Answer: 4025 AA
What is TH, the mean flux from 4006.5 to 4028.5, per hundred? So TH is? 0.161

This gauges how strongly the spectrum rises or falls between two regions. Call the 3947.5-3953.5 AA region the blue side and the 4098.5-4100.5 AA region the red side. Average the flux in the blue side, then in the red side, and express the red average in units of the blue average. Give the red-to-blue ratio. 0.97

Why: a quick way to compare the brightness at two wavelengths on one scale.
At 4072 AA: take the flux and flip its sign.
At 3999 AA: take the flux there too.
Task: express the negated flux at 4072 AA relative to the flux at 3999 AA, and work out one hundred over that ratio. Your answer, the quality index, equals -107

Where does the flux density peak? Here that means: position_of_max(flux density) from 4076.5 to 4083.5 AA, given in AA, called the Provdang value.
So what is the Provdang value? 4083 AA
